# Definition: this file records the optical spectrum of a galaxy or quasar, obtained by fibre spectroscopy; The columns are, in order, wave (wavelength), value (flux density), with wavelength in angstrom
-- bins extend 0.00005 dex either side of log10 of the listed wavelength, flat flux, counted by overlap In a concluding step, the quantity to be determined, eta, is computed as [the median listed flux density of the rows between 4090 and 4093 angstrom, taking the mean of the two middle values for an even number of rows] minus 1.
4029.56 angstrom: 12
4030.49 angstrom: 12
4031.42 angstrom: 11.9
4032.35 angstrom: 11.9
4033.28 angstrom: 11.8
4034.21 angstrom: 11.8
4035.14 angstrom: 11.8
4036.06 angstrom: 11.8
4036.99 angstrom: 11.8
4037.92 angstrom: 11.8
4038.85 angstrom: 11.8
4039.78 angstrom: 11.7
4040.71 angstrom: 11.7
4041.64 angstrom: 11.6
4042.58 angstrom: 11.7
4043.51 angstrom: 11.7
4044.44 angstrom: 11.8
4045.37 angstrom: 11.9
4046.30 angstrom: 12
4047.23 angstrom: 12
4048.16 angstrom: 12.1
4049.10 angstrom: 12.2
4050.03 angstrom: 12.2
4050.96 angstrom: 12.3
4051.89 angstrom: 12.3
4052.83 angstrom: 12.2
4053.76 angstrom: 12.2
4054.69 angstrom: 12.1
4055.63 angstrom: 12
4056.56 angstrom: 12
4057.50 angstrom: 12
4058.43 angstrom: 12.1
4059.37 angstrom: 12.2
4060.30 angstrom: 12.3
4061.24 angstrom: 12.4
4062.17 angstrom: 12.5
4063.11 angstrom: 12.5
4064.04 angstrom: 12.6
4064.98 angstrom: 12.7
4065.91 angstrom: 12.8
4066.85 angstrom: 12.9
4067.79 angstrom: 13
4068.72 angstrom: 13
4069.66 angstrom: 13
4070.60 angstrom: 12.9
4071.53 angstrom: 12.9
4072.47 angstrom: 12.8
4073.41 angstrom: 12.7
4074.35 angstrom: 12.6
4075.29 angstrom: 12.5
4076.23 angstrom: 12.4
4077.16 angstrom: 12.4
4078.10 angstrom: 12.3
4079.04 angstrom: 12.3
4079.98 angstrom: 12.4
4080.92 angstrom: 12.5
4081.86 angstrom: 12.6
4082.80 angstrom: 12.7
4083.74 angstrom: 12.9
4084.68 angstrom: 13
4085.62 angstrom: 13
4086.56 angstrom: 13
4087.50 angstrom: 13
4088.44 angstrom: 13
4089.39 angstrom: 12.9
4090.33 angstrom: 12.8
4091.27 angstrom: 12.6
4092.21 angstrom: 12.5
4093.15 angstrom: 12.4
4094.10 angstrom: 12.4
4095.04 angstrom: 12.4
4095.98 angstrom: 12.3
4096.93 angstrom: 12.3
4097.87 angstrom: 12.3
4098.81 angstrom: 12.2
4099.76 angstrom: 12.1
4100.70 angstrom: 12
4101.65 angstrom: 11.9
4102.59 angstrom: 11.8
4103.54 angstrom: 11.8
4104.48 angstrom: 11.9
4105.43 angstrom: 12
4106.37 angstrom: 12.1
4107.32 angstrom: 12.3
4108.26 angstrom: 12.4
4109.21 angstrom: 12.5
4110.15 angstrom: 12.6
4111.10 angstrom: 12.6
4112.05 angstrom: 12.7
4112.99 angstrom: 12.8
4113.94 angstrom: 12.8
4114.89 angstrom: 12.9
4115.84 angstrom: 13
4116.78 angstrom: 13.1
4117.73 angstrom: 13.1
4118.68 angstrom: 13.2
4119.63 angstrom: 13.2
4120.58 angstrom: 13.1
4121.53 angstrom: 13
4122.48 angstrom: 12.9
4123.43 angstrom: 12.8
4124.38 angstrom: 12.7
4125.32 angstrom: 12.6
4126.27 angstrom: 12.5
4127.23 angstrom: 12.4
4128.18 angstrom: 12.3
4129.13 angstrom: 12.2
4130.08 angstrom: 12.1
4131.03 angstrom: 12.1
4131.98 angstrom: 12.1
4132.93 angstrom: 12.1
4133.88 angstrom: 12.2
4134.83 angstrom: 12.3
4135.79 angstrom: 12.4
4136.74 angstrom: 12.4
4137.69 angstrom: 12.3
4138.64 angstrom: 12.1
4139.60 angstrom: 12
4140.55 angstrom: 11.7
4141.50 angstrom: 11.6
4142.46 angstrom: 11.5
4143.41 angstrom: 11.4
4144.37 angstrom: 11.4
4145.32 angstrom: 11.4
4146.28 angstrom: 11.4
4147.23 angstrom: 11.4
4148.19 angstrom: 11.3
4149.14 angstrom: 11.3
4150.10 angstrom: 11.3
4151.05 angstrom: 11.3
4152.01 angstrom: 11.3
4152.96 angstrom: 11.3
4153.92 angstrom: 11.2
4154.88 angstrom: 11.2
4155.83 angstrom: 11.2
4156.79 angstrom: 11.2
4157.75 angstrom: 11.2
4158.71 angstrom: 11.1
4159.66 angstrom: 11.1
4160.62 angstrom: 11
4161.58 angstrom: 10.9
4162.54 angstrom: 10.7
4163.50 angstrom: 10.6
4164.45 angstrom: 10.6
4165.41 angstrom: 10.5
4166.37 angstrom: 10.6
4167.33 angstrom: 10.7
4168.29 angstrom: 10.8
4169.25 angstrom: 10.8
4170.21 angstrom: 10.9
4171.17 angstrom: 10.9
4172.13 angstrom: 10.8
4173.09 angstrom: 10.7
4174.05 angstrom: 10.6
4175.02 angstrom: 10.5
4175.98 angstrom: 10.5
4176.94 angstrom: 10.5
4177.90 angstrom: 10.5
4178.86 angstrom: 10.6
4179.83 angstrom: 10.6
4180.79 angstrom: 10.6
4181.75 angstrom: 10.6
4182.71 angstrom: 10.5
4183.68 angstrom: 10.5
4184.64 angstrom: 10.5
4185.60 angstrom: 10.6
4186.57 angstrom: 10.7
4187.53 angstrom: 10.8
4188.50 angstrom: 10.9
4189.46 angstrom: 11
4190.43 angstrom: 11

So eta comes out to 11.6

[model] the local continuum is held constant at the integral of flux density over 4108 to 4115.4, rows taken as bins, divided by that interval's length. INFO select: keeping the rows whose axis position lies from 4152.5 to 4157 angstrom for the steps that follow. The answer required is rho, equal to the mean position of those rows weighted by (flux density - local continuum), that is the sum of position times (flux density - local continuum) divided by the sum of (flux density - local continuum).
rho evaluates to 4154.9 angstrom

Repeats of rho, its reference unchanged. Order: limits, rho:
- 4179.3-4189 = 4184.0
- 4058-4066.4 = 4059.7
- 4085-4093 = 4087.0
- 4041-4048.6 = 4044.5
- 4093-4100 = 4097.0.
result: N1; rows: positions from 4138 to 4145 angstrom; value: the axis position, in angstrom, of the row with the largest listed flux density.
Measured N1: 4138.64 angstrom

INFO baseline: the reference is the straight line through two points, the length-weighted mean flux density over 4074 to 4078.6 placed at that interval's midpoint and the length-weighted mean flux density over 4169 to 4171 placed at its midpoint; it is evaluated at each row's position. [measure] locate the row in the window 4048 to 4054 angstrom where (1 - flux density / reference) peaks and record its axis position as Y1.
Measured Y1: 4048.16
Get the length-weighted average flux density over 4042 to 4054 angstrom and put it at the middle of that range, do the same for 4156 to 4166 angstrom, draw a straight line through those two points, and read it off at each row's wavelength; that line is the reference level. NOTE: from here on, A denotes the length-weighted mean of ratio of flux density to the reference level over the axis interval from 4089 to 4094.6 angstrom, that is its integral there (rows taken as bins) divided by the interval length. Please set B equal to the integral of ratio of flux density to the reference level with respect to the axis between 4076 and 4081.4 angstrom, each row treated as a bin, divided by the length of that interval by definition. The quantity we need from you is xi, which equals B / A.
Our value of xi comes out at 0.97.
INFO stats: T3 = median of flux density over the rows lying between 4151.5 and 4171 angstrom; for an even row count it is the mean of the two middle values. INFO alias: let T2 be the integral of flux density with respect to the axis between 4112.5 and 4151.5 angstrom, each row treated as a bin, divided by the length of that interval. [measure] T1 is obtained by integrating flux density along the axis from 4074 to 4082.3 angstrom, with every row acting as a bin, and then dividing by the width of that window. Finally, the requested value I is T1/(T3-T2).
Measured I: -10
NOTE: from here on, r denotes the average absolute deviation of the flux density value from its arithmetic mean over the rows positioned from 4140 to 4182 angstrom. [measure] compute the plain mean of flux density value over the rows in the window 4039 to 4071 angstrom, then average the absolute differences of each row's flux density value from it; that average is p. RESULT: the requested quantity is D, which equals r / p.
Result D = 0.98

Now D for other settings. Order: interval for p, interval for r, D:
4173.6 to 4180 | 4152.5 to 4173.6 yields 4.30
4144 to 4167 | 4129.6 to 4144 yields 1.07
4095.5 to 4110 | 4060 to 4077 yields 1.04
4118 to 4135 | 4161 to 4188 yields 0.32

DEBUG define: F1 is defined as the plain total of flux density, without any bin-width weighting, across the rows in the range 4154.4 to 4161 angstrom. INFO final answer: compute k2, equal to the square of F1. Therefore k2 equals 6084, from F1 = 78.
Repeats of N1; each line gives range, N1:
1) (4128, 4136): 4135.79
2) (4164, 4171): 4170.21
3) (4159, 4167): 4159.66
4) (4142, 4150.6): 4142.46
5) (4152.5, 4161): 4152.96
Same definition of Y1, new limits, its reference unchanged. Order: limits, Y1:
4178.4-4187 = 4182.71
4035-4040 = 4039.78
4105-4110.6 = 4105.43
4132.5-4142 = 4141.50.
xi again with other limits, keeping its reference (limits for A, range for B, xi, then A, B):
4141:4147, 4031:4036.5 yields 0.94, 1.03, 0.972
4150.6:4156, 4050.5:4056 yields 0.99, 1.03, 1.016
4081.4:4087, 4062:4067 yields 0.97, 1.10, 1.067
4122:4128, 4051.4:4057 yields 0.90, 1.12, 1.014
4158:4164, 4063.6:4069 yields 1.08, 1.00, 1.083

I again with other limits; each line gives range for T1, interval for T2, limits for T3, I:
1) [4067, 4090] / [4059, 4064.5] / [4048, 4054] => -54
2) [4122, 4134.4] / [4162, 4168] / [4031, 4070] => 9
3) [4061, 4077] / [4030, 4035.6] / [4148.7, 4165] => -19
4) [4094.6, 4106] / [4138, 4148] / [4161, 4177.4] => -14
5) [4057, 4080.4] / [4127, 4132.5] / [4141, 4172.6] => -13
